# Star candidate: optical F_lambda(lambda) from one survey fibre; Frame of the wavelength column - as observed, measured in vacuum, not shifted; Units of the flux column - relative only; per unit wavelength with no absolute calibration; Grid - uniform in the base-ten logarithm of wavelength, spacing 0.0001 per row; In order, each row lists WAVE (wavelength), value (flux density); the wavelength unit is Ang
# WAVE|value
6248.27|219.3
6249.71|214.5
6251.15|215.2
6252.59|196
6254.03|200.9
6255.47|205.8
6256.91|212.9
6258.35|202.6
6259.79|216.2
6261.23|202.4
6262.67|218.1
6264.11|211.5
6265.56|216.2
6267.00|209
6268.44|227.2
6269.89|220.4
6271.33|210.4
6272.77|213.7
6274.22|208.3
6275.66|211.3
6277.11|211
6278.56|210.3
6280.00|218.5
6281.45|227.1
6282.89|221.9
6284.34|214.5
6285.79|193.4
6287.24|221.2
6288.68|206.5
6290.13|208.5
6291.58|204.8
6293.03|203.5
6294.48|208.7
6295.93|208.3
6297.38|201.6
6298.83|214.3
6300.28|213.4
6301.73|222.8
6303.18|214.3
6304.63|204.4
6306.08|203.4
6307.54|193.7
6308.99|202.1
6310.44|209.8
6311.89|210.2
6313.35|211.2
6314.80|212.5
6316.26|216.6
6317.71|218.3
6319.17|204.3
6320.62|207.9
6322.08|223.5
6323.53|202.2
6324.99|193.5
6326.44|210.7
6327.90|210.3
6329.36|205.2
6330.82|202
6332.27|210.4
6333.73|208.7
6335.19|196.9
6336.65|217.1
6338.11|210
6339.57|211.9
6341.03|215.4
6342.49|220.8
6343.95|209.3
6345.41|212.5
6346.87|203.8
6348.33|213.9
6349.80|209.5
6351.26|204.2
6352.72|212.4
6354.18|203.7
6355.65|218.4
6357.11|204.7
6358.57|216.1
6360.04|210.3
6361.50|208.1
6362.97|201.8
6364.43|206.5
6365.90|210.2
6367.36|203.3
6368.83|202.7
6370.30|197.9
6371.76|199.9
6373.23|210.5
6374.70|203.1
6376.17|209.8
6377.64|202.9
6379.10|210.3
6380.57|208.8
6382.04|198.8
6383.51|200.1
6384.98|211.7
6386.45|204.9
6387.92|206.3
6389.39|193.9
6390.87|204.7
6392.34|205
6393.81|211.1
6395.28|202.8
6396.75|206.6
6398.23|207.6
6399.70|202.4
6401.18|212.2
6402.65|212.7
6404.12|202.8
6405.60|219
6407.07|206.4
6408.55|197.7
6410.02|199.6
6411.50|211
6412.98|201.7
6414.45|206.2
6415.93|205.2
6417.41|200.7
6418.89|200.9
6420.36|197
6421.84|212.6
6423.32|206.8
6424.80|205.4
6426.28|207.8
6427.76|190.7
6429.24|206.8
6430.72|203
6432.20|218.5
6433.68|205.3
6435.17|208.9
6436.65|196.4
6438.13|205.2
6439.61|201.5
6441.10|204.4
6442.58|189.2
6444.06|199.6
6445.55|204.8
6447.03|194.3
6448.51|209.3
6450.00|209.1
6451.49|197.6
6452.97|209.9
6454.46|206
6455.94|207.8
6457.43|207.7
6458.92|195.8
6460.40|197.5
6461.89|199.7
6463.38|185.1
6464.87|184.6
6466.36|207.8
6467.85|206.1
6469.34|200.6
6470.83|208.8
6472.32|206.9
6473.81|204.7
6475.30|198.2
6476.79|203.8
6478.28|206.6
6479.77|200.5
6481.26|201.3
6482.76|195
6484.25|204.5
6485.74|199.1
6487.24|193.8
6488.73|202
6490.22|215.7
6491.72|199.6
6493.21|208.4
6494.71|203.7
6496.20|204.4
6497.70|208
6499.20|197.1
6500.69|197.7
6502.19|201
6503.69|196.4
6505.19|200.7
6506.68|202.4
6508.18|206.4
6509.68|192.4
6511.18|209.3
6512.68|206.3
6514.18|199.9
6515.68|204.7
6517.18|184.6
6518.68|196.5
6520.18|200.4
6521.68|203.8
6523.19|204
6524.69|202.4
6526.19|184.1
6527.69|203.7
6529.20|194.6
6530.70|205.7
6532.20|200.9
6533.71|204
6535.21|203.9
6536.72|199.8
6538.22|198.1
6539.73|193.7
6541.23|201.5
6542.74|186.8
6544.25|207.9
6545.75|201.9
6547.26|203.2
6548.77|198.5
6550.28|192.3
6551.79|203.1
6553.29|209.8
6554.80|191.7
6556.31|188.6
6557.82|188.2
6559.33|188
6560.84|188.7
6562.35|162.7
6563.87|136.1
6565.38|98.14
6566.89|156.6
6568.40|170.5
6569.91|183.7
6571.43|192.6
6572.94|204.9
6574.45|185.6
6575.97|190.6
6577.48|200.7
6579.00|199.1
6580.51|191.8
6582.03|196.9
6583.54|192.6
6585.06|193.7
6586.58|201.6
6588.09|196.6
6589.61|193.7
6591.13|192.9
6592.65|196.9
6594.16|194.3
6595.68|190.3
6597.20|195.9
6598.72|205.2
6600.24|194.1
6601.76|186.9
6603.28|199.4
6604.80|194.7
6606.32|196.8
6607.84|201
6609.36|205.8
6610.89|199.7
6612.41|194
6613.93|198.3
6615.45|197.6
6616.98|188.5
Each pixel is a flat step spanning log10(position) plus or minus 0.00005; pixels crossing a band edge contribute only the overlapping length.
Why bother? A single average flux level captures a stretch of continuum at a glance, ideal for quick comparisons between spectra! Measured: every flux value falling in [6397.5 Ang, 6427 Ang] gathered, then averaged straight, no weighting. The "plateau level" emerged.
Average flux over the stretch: 206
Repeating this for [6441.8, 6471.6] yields 201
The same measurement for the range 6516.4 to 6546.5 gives 199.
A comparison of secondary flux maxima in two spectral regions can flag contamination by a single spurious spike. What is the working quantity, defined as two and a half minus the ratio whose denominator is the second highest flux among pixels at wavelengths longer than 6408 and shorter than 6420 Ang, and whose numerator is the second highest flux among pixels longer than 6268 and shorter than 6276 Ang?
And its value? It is 1.43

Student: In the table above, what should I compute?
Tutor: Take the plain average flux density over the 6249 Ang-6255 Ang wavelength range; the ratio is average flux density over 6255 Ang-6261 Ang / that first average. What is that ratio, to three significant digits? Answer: 1.01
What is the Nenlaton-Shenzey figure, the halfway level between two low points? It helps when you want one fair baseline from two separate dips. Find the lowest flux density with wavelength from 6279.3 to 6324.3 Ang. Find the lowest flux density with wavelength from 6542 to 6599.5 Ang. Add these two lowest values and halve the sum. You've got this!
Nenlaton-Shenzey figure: 146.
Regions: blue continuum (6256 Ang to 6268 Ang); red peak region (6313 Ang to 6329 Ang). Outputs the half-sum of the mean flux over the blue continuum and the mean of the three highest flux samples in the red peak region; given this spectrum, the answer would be 215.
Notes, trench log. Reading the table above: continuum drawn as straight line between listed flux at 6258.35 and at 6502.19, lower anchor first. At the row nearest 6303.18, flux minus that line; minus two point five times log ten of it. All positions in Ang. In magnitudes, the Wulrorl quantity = -2.7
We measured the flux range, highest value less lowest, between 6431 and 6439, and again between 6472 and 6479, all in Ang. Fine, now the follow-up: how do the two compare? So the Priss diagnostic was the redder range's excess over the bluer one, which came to -13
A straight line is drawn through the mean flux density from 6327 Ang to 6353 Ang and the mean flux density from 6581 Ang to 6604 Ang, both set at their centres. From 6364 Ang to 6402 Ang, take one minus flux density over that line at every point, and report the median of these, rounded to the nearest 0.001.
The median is 0.009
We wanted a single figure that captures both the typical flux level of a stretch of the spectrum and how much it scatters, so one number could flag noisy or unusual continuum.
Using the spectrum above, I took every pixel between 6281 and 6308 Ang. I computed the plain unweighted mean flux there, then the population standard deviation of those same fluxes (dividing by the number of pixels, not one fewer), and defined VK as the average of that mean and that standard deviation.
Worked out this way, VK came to 109.4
